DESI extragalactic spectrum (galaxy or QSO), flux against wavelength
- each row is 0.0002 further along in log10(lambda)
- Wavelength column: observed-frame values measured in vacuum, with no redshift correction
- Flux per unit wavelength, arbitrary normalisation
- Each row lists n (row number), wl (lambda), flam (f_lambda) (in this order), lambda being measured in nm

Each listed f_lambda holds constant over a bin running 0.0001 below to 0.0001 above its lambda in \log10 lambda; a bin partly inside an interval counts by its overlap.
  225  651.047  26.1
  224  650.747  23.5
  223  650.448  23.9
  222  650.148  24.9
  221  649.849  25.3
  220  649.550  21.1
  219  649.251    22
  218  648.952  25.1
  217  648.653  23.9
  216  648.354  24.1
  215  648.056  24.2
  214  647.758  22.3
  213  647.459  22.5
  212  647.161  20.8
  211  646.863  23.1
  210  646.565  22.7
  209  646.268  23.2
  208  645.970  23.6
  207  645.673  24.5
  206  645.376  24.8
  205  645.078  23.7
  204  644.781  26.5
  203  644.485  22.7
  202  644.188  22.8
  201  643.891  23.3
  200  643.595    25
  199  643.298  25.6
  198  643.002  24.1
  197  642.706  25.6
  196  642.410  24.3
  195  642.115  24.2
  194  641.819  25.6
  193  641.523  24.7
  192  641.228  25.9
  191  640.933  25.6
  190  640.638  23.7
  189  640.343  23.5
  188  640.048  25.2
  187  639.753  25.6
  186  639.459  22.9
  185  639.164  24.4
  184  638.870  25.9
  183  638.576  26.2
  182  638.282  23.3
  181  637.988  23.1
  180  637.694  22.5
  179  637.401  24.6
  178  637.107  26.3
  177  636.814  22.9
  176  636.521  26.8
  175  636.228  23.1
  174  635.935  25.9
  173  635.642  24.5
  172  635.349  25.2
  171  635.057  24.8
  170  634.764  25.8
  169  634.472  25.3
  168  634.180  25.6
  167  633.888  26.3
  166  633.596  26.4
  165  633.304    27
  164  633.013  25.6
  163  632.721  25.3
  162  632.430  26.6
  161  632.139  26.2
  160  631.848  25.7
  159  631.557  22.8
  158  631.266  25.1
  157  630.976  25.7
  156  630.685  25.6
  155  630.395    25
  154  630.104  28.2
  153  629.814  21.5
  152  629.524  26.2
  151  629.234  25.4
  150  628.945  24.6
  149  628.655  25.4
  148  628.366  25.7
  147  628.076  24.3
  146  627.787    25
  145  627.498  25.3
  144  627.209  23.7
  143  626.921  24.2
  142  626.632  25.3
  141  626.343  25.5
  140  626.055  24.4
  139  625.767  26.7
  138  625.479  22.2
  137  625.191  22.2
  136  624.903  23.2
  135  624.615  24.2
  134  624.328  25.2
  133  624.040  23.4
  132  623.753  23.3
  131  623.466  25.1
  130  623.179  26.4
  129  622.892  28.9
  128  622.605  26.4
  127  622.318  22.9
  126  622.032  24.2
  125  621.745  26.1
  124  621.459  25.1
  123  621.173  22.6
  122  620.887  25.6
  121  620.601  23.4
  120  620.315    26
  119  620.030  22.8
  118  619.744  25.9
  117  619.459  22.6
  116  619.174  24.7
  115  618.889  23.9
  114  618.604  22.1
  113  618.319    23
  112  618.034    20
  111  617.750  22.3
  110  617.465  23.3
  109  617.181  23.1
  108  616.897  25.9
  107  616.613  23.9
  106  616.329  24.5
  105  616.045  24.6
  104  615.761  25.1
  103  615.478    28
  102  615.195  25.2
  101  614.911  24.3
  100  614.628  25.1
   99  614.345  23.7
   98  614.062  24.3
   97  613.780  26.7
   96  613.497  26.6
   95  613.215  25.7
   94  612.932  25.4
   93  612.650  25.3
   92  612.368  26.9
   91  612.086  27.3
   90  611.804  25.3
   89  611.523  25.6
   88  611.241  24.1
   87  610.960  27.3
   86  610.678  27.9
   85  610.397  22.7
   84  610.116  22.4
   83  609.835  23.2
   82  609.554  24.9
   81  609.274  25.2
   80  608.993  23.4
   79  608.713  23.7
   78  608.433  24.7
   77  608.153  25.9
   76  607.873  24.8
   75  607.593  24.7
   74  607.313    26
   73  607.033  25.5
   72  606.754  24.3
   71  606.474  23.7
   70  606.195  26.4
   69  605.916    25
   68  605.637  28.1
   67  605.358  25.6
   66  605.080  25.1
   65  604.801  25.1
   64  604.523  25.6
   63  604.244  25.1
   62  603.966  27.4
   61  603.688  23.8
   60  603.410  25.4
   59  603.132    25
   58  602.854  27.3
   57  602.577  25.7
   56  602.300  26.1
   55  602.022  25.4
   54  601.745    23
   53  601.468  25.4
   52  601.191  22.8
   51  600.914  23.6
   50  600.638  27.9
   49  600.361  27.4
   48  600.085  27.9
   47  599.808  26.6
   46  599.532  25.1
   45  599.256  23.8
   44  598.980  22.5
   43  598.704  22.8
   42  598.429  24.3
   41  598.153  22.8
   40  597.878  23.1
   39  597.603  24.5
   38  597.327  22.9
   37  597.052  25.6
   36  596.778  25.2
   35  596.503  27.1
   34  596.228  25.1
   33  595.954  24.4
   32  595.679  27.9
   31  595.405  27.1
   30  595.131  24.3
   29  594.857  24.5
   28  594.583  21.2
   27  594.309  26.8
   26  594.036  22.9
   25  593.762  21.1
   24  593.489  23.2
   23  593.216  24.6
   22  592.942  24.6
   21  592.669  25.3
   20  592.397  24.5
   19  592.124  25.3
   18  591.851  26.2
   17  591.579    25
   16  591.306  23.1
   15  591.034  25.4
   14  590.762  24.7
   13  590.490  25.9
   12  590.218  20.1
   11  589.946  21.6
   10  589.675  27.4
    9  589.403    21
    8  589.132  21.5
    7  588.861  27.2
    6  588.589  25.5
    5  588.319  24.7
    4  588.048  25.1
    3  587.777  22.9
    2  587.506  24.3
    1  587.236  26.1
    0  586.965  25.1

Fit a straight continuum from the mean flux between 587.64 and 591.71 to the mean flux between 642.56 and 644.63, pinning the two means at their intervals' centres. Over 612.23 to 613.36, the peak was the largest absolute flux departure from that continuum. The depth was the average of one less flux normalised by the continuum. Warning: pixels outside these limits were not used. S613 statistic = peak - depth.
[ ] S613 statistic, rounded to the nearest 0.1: 2.9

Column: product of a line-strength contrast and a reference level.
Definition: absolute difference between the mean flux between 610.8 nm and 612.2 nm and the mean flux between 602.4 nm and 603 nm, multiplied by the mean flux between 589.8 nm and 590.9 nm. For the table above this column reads 13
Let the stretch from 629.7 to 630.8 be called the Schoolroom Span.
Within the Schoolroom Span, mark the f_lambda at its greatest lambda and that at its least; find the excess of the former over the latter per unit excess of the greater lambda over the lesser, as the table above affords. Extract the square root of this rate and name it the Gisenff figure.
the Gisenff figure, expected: 2.2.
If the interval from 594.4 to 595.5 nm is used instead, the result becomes 2.7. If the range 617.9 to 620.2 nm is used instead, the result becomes 1.2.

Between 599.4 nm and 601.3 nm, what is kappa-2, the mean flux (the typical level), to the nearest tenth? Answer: 25.9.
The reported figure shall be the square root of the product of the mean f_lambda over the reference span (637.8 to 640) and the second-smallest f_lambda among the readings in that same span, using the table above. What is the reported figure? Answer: 23.8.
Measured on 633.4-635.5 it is 25.4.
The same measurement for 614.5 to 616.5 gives 24.9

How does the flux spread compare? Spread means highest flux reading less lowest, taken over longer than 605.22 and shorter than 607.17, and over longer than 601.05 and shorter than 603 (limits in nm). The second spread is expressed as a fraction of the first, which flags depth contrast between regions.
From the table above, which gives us 1.02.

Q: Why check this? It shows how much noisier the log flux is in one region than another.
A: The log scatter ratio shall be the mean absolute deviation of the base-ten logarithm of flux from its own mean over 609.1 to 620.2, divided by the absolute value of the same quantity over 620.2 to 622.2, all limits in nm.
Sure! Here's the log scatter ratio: 1.2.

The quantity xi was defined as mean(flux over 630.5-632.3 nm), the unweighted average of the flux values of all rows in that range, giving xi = 25.2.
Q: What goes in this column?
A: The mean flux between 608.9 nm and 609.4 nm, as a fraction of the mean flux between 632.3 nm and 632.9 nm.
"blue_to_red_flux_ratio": 0.94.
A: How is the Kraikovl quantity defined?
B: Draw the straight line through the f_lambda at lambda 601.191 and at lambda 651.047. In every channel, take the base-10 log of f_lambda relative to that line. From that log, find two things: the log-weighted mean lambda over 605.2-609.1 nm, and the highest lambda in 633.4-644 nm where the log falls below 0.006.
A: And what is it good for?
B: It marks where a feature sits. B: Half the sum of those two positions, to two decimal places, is 625.32 nm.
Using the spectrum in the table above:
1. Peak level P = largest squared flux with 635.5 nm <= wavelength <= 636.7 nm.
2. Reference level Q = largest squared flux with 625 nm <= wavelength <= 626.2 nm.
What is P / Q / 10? 0.101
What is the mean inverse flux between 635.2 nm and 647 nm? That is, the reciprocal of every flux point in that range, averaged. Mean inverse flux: 0.0410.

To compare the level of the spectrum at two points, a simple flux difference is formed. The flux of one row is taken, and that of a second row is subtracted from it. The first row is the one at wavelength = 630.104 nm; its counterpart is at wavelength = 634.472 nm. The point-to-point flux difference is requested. 3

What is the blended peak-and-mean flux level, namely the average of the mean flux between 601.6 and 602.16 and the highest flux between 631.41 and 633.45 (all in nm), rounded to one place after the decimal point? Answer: 25.6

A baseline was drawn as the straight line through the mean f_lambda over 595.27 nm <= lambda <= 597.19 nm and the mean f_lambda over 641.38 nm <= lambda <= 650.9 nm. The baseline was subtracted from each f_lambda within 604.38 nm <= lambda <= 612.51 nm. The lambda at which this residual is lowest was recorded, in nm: 610.116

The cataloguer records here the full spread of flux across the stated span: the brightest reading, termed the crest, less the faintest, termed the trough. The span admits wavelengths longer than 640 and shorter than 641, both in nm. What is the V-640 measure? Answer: 2.1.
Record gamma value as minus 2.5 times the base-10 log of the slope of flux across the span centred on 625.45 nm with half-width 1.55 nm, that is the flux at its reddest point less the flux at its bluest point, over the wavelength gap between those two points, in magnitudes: 1.4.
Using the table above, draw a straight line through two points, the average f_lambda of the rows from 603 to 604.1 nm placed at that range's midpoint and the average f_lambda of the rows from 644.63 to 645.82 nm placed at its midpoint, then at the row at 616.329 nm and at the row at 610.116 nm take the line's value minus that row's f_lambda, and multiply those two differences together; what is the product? 2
